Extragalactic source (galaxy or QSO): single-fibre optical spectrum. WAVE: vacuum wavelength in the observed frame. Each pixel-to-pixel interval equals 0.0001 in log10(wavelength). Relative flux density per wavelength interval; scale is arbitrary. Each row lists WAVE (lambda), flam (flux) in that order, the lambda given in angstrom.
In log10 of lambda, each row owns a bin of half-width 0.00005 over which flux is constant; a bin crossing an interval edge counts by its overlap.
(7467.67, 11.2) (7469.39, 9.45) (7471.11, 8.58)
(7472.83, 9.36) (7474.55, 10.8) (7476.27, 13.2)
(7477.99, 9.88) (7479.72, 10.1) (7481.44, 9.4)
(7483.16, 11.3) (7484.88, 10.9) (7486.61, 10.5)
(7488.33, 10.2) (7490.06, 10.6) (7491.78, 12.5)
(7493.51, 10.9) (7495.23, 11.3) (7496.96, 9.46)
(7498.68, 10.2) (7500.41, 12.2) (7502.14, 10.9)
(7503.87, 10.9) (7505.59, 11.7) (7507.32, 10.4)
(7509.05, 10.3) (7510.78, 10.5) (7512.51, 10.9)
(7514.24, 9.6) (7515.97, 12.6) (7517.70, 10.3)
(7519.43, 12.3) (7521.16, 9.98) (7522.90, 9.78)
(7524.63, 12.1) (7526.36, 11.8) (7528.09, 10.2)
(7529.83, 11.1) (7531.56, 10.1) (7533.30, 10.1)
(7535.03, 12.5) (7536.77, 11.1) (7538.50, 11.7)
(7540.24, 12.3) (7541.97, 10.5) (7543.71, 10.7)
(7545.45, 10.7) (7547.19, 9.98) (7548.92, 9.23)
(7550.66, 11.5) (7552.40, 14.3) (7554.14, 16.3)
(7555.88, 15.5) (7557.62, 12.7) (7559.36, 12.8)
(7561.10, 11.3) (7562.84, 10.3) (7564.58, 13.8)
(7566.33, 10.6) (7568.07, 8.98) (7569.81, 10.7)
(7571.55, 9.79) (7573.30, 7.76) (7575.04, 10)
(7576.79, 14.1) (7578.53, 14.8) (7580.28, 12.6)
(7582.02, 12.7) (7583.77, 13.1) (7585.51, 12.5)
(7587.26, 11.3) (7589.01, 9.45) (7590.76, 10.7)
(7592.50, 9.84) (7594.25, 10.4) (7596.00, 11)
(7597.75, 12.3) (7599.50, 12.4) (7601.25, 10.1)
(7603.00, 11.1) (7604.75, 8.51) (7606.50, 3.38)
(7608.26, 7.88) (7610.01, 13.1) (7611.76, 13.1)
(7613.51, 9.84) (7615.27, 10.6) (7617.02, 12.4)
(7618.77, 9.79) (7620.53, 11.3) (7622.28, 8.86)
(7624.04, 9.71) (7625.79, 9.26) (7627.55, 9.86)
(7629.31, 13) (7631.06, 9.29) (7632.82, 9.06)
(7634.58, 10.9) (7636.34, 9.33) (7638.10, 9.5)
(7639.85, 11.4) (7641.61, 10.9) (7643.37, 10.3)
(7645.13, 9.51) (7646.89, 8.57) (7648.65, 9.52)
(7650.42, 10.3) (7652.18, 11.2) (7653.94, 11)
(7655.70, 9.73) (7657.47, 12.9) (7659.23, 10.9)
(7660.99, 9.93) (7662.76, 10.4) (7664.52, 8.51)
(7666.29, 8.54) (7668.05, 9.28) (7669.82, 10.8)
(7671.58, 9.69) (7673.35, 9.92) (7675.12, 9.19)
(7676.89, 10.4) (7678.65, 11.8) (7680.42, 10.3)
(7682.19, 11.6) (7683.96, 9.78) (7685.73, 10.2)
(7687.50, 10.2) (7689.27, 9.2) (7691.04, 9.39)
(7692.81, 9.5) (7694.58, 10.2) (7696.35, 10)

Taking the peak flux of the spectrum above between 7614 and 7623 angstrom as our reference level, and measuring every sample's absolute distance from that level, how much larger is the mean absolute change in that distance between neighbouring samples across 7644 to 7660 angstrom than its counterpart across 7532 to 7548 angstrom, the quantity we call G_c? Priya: 0.11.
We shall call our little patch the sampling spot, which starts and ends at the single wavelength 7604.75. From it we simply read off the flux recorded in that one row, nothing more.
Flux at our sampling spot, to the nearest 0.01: 8.51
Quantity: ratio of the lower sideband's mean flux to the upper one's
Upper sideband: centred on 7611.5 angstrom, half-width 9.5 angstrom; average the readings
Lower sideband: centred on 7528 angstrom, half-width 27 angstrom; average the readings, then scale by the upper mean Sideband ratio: 1.11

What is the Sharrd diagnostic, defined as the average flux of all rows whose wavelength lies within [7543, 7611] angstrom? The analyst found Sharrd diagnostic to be 11.24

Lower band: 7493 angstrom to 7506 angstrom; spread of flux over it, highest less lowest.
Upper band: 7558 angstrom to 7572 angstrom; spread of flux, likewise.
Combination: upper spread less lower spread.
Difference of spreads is 2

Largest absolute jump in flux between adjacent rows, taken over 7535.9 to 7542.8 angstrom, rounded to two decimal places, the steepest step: 1.80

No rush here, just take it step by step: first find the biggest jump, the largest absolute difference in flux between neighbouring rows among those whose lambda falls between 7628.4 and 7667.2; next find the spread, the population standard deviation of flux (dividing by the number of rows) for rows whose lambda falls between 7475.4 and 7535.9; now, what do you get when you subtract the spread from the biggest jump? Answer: 2.7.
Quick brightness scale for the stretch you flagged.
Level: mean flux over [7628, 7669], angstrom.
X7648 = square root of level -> 3.19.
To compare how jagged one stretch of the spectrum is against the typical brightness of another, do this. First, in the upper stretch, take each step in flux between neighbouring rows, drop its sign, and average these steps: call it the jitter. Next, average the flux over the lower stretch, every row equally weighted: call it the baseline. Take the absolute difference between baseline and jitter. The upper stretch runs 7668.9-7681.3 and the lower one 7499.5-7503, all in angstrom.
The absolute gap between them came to 10.5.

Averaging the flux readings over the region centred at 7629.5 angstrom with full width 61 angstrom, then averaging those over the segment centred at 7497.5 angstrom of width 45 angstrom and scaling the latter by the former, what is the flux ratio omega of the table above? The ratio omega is 1.063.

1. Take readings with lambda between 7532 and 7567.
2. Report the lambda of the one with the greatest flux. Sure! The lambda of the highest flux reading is 7554.14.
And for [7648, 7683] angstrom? 7657.47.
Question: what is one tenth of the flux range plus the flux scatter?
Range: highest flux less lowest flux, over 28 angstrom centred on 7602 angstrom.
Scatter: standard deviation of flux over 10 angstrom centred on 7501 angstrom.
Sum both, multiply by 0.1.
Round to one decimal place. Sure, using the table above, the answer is 1.1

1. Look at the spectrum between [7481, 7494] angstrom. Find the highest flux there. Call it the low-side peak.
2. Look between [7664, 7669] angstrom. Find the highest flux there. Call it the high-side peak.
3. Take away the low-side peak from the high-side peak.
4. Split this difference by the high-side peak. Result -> -0.35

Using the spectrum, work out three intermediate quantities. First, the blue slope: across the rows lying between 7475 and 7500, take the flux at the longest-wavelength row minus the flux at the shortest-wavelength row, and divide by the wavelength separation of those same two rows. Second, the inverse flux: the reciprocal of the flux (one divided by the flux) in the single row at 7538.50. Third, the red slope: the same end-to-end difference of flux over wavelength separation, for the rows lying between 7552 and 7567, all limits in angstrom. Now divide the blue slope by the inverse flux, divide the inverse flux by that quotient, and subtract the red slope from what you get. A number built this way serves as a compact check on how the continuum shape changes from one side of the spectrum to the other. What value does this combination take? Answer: 0.21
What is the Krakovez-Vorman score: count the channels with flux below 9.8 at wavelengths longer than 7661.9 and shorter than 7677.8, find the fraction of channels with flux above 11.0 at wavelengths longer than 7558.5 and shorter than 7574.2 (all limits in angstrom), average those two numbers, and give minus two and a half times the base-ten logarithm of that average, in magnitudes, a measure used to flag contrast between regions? -1.06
